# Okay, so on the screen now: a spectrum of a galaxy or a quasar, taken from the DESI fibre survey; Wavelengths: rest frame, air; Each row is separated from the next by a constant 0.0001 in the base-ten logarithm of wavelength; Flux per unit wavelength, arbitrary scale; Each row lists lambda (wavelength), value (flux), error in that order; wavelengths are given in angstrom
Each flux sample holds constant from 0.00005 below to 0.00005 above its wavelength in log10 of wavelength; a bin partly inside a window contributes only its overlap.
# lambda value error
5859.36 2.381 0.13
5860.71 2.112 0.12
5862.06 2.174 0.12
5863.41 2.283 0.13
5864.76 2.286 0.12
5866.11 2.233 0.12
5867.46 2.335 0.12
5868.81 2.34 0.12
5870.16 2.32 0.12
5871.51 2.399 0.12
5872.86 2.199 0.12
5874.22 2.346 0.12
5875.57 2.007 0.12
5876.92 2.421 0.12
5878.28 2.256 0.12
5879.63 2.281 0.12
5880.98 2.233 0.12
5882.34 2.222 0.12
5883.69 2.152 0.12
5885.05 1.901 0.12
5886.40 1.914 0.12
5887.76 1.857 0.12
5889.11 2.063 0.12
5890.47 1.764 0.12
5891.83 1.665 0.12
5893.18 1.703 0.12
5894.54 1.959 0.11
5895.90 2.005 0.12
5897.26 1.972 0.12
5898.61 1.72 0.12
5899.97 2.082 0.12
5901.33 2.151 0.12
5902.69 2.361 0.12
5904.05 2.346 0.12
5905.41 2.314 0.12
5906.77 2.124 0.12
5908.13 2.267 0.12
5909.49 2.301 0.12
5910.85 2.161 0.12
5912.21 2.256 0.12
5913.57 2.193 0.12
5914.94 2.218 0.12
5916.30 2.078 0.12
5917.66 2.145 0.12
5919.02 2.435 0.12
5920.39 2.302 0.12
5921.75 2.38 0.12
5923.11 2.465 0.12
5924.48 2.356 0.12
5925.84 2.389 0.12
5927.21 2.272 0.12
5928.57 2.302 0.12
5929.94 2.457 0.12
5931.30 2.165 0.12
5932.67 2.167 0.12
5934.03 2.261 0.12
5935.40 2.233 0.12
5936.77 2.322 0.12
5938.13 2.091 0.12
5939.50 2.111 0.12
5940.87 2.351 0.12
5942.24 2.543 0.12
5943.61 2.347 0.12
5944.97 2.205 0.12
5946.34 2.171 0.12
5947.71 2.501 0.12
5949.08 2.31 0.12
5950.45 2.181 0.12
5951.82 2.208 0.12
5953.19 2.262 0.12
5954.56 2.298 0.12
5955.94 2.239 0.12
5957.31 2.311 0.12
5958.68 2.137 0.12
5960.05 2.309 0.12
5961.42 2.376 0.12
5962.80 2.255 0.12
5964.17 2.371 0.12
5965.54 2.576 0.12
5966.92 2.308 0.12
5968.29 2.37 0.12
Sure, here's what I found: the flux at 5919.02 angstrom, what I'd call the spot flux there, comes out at 2.435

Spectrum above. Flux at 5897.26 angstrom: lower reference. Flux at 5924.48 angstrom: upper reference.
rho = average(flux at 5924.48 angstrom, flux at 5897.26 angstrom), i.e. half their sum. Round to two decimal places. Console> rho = 2.16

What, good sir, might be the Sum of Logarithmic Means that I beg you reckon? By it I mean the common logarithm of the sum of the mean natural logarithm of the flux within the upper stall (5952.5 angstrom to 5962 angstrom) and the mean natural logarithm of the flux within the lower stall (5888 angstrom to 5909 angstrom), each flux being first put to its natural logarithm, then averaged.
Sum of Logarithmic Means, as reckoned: 0.183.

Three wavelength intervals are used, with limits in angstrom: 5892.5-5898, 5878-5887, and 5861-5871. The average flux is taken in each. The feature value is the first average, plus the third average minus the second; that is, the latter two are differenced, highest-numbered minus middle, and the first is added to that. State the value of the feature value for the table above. 2.05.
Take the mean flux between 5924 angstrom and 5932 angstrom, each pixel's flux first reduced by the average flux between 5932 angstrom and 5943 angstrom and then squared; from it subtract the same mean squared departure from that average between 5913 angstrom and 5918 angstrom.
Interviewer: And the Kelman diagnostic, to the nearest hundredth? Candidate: 0.00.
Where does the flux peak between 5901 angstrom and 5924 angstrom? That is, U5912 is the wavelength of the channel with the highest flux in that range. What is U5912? 5923.11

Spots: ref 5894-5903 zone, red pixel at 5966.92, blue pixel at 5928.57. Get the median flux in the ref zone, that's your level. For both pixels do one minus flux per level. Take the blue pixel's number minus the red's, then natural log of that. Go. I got -5.8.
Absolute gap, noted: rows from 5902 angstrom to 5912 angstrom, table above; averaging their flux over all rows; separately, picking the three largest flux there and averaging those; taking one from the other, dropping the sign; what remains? 0.073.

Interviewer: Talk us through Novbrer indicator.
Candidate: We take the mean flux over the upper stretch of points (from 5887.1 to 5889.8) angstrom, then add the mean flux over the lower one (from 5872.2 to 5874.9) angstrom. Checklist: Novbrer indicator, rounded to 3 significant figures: 4.23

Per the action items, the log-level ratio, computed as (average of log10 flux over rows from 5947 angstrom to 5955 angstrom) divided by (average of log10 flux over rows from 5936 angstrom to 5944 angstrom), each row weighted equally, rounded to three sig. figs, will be 1.00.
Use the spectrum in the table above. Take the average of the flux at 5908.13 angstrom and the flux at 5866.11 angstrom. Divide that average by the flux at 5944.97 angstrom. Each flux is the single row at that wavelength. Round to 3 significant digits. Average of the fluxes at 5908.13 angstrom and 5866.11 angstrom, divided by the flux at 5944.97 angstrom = 1.02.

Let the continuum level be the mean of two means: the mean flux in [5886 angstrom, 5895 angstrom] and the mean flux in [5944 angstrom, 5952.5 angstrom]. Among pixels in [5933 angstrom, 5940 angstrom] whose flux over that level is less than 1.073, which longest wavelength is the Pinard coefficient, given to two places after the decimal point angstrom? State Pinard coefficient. 5939.50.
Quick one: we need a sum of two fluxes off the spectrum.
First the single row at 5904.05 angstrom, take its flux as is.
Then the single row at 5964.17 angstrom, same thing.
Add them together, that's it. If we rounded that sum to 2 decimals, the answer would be 4.72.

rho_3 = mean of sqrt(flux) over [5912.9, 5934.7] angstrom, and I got 1.51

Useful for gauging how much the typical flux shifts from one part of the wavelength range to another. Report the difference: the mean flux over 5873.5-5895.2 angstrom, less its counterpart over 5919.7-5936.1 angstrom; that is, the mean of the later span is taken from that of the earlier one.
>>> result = -0.27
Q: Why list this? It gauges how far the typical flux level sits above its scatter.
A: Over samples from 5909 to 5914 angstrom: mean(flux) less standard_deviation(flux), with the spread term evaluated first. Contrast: 2.17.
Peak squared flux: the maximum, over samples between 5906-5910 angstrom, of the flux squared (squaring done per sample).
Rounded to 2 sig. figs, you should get 5.3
